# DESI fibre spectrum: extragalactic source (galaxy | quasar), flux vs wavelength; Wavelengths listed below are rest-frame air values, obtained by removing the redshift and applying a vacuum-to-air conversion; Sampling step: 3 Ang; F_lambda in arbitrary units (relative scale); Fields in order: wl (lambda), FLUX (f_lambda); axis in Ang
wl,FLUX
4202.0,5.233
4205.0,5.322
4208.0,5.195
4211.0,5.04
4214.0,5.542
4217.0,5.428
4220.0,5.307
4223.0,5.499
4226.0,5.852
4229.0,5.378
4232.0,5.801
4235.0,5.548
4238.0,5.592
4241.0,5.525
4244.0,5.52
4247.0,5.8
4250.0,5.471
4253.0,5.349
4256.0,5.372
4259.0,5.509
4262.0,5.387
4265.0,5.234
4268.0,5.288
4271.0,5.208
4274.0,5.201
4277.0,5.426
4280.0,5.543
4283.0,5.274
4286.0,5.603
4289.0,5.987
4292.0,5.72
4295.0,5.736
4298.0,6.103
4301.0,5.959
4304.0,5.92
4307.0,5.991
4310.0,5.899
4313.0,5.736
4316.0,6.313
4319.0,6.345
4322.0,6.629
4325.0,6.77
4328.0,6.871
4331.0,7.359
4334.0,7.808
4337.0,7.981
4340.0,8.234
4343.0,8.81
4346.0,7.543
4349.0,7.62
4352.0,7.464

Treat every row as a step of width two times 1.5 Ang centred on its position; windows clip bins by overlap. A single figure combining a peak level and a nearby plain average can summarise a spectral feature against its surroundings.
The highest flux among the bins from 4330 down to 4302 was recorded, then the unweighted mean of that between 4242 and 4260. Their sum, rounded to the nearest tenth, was 12.4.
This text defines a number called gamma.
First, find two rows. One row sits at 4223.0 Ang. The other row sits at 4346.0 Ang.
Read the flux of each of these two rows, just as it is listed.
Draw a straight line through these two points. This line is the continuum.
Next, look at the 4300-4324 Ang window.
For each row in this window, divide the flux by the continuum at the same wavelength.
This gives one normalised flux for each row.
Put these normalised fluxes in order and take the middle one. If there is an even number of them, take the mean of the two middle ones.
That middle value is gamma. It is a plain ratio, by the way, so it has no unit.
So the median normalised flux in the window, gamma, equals 0.87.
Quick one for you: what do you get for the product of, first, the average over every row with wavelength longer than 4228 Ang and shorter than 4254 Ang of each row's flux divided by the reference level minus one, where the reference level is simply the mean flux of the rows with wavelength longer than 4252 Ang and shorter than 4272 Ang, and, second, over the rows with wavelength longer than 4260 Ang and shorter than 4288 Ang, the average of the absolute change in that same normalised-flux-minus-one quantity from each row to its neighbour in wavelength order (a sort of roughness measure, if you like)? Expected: 0.0012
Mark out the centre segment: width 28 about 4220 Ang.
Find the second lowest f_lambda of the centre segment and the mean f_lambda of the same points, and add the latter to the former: 10.64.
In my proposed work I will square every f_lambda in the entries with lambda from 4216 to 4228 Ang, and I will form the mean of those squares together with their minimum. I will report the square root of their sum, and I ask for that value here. 7.7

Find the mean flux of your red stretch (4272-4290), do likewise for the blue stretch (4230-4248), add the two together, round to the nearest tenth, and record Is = 11.1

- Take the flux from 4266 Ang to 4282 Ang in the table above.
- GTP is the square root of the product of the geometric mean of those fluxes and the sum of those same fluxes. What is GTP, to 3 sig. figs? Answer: 11.9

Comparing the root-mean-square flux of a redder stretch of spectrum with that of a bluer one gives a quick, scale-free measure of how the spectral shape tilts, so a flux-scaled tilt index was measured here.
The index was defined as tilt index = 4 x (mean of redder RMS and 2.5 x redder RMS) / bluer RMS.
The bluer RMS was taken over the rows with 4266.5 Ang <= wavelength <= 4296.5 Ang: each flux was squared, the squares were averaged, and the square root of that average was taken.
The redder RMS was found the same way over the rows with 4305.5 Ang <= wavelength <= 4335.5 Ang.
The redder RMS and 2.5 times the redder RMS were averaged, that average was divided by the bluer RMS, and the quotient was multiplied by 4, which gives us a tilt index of 8.4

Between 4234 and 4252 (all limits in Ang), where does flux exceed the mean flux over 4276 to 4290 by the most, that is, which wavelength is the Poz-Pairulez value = 4247.0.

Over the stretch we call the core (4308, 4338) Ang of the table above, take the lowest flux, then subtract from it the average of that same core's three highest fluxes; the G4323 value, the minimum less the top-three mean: -2.0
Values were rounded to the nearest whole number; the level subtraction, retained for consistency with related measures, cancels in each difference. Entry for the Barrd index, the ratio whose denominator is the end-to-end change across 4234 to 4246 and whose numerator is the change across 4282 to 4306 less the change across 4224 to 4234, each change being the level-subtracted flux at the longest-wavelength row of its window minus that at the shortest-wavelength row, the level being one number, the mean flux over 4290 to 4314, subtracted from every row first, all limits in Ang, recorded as -25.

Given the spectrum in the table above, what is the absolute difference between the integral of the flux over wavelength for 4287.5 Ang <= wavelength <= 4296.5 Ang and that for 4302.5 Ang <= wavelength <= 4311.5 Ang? 1.1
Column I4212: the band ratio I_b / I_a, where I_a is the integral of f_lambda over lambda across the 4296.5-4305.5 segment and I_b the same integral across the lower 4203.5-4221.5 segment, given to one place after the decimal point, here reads 1.8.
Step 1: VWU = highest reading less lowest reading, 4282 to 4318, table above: 1.0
